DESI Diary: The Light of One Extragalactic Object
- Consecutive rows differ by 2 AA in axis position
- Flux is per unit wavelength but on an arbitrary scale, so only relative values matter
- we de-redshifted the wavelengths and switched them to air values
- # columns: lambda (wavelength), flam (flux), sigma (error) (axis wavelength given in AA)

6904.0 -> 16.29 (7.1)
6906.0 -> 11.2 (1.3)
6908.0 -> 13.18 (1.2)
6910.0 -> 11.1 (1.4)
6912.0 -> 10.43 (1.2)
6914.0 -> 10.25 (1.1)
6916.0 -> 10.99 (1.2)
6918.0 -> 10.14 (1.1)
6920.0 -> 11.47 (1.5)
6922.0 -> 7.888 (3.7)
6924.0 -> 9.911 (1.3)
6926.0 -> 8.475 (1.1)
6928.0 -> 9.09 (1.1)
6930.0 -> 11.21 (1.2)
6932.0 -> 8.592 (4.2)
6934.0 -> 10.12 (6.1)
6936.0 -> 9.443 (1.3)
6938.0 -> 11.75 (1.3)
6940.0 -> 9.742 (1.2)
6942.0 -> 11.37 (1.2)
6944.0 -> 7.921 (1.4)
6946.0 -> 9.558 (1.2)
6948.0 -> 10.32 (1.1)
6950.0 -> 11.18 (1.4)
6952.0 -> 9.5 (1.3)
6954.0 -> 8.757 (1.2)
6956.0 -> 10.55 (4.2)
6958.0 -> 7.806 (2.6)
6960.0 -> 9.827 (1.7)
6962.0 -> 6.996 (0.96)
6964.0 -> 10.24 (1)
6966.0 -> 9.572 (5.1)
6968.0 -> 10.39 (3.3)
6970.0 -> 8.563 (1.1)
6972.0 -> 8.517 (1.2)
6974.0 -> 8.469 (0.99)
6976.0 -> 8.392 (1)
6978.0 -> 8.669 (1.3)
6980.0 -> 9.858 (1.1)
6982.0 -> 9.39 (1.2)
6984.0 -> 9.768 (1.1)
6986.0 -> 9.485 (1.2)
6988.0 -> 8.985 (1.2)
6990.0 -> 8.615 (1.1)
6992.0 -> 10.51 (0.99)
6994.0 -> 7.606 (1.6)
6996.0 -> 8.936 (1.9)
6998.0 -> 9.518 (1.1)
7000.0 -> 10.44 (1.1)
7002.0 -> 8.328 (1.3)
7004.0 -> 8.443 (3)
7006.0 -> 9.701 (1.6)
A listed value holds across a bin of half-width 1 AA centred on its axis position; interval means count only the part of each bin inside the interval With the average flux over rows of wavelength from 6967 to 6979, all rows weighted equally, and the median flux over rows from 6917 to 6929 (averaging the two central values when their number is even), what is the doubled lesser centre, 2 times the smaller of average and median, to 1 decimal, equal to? 17.7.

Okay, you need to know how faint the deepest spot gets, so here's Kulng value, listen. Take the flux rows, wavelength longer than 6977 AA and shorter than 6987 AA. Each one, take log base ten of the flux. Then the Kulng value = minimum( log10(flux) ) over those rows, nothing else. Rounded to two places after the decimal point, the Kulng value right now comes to 0.94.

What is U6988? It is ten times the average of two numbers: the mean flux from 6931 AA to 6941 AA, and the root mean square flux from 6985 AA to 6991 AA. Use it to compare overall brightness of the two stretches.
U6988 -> 95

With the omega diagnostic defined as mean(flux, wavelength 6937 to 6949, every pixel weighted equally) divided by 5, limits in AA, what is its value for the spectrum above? 2.02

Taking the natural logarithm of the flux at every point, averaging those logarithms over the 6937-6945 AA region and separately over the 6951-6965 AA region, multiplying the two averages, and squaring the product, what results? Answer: 25.8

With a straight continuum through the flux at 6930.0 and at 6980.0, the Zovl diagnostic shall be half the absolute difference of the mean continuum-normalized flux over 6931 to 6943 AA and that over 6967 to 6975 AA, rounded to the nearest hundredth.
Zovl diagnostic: 0.02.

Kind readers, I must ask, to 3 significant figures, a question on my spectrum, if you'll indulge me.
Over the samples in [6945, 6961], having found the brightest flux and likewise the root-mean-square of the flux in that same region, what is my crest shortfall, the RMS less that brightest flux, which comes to -1.44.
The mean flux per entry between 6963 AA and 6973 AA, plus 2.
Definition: 11.5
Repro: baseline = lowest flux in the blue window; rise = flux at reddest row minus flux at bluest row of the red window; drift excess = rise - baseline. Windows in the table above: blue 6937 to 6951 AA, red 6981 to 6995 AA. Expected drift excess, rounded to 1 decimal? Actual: -9.7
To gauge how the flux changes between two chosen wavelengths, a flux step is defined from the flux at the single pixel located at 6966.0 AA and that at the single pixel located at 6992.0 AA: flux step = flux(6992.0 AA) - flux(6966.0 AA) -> 1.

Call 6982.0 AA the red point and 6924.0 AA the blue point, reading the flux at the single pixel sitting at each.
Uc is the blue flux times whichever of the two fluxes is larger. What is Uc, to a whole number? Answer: 98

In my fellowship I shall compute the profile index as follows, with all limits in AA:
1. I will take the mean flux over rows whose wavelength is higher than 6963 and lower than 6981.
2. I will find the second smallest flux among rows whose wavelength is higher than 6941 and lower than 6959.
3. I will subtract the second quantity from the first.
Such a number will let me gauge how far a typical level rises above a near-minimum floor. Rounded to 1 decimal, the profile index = 1.3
